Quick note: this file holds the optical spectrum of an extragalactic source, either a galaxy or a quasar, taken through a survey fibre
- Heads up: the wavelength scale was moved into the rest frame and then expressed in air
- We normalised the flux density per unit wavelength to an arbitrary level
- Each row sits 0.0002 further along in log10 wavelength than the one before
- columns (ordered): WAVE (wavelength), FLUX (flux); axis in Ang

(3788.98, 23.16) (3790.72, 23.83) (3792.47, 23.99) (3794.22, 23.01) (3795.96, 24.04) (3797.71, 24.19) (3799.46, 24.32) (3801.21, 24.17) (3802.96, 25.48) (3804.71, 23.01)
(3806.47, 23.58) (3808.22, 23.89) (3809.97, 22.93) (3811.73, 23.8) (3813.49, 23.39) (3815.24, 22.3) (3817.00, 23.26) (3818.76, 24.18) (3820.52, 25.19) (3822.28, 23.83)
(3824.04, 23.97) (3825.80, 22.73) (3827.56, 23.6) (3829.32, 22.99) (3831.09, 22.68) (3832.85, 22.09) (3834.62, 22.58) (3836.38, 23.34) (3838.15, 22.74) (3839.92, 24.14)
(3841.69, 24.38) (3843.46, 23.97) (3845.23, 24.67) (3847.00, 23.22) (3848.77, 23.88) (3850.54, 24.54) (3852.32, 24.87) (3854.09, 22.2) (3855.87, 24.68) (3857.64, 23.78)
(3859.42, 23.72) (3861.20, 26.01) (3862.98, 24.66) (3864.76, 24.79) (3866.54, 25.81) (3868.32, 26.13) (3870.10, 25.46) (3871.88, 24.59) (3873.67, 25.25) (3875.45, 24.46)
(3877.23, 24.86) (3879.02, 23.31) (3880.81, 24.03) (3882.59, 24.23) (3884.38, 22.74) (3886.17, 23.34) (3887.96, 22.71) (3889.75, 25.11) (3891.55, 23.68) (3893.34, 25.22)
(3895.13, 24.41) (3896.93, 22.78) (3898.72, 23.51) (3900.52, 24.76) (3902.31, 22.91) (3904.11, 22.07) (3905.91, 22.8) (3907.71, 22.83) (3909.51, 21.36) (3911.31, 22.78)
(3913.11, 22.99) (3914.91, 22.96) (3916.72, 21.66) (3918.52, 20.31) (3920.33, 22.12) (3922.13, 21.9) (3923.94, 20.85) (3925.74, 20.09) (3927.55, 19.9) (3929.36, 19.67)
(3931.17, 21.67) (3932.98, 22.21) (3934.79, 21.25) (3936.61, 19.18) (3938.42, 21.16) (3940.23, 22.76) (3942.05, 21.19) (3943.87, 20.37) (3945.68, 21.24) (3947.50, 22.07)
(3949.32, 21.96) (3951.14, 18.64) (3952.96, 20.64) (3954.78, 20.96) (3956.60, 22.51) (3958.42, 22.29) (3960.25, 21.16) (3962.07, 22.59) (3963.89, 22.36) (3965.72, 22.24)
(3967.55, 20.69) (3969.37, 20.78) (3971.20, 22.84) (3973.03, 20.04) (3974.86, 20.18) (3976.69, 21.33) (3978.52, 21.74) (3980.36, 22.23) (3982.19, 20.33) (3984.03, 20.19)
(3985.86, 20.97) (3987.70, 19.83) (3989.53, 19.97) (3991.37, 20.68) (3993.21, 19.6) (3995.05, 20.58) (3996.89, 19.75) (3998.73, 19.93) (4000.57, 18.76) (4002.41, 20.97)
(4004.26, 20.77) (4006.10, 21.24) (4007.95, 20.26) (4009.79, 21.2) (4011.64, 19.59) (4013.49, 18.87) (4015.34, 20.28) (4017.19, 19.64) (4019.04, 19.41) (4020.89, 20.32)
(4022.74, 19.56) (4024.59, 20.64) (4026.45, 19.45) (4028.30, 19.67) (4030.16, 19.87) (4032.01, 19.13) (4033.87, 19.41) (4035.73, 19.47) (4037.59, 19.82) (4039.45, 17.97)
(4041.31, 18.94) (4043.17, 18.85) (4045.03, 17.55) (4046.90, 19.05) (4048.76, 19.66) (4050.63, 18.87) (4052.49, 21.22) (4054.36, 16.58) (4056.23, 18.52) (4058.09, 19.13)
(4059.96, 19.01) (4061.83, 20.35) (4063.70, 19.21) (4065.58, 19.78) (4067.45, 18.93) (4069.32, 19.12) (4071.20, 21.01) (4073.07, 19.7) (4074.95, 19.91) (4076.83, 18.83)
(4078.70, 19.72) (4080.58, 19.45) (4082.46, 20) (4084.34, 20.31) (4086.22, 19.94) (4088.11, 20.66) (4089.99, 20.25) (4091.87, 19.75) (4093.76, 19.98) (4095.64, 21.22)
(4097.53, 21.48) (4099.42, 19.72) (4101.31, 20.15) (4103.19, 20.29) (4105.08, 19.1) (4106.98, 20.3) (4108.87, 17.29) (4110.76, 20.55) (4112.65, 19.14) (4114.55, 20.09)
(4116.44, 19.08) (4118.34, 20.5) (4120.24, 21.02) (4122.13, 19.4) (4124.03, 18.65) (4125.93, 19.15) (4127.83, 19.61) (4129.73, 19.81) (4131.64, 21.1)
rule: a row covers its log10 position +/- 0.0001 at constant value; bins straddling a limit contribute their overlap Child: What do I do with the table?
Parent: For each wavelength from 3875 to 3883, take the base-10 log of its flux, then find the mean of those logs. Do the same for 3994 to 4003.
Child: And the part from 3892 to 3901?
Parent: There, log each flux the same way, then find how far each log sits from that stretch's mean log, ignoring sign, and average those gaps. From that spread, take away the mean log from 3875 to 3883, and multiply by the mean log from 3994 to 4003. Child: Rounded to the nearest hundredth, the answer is -1.78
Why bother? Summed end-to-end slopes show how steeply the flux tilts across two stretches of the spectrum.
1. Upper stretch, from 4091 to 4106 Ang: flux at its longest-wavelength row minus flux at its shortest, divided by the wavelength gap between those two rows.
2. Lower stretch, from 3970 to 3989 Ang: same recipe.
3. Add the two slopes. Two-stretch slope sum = -0.232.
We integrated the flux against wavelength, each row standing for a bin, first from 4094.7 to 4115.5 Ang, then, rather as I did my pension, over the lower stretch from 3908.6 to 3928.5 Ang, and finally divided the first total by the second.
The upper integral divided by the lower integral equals 0.97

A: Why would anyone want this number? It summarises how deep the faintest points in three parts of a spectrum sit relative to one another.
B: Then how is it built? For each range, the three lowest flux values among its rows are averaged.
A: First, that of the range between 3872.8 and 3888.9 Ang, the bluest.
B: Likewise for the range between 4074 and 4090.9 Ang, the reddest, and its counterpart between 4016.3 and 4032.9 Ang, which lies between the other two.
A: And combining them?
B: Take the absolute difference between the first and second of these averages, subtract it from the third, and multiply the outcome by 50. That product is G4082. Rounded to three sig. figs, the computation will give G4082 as 787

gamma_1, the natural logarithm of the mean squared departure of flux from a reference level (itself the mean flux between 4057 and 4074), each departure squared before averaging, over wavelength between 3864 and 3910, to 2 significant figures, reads 3.0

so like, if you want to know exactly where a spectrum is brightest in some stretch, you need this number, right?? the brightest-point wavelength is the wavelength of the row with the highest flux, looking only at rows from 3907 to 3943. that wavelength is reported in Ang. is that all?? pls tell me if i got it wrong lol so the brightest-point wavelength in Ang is 3913.11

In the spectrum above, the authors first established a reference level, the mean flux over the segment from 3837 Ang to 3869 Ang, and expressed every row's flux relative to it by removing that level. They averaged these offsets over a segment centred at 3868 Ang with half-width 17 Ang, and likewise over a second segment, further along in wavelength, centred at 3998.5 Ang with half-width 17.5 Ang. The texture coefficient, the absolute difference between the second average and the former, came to 4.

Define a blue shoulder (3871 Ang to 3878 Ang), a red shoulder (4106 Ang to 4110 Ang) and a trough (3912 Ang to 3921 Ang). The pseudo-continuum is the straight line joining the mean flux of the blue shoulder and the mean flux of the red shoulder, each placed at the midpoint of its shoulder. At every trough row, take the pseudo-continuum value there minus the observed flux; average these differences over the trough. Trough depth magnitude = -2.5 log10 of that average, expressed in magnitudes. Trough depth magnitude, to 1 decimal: -0.6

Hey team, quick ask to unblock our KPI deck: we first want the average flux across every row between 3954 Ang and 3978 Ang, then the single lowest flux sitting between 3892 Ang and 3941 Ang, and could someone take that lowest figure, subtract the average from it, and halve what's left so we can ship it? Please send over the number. -1.2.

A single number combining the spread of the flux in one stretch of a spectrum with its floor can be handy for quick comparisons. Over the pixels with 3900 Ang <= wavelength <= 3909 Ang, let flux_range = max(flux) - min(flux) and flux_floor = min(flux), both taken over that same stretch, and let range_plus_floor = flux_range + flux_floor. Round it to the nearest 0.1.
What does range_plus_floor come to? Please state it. 24.8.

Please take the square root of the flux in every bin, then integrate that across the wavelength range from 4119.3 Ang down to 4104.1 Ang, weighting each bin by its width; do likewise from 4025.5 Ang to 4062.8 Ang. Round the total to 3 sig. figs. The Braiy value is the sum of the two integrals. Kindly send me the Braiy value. 230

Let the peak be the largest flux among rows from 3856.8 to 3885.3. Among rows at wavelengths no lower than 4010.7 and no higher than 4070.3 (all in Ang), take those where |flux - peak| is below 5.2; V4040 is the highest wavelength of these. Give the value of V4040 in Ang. 4052.49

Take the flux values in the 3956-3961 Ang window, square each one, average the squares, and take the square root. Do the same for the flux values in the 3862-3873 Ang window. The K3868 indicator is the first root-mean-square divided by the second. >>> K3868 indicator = 0.87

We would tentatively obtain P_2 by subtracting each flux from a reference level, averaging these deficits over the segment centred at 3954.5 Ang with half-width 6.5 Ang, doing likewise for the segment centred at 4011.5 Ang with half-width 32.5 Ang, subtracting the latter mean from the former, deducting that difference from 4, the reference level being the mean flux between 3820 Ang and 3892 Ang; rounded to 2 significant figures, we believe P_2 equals 5.2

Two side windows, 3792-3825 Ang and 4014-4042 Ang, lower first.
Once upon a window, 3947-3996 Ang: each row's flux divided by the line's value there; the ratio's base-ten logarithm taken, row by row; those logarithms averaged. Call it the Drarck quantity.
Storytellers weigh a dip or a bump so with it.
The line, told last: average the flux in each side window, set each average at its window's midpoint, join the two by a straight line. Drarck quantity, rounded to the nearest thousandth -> 0.008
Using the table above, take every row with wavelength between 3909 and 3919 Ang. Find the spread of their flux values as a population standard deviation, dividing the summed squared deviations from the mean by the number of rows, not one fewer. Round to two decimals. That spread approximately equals 0.99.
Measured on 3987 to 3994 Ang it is 0.40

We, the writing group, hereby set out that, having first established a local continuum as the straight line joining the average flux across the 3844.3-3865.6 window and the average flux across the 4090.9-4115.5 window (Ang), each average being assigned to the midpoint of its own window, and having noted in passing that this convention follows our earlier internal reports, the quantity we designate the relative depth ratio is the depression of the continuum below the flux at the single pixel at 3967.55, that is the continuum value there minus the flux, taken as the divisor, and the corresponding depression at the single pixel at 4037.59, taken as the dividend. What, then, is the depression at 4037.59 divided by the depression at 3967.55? 0.8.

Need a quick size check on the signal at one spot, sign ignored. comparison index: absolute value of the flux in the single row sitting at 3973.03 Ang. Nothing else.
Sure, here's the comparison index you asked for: 20.0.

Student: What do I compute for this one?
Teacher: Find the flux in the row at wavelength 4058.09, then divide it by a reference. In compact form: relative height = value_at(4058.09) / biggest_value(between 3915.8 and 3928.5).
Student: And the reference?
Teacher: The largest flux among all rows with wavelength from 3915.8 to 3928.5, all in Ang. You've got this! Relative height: 0.86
